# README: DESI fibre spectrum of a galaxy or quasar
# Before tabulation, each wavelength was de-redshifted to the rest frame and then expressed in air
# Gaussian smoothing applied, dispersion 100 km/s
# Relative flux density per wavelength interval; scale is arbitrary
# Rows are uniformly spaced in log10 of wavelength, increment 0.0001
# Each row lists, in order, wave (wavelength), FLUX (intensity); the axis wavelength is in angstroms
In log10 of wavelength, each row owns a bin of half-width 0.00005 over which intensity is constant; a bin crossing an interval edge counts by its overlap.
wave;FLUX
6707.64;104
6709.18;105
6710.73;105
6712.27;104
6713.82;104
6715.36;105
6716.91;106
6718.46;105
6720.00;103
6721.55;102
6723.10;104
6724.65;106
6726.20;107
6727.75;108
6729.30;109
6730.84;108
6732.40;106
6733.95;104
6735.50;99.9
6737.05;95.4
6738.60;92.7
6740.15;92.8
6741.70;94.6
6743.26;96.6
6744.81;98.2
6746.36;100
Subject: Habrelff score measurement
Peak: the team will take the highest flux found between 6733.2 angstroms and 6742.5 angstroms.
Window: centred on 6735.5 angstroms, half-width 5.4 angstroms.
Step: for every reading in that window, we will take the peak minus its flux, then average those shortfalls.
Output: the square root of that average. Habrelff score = 2.0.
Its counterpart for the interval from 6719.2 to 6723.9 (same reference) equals 1.0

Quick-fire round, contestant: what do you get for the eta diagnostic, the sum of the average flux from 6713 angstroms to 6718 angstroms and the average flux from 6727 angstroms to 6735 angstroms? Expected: 212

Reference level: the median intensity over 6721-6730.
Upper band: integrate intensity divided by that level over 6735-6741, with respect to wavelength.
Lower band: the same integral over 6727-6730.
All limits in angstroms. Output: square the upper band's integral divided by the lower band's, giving 3.1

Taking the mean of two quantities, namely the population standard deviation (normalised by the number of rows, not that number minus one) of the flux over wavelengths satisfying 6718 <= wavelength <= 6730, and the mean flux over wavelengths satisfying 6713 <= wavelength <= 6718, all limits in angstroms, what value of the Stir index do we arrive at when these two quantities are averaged 53.6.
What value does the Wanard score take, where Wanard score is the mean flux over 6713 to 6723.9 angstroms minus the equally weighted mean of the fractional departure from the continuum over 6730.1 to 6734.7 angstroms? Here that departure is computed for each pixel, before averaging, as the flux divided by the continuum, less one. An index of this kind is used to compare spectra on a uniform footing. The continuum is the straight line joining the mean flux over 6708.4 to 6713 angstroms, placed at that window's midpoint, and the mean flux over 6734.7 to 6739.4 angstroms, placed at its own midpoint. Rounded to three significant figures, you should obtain 104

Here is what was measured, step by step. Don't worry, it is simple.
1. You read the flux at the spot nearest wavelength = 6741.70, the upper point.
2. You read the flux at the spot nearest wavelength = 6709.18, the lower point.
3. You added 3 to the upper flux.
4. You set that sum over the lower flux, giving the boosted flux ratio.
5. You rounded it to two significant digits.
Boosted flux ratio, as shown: 0.93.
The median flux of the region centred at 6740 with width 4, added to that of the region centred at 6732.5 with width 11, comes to 199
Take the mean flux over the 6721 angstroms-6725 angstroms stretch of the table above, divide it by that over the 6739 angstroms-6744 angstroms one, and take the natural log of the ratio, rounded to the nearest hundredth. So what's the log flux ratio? 0.09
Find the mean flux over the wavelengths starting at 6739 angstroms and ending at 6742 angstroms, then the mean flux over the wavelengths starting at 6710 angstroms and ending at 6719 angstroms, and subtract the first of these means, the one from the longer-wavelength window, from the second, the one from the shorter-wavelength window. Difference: 11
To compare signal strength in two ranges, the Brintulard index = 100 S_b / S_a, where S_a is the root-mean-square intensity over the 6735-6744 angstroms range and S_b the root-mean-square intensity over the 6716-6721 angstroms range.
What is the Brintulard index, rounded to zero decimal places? 110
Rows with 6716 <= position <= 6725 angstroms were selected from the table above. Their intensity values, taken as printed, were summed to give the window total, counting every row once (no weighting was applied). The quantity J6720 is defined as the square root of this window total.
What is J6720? 25.0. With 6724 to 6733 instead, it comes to 25.4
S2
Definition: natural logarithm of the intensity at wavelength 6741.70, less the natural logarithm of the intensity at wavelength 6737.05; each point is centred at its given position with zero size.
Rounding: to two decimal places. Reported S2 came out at -0.01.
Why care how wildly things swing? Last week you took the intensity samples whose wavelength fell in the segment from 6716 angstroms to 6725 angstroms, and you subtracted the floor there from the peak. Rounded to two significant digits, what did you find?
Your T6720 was 4.0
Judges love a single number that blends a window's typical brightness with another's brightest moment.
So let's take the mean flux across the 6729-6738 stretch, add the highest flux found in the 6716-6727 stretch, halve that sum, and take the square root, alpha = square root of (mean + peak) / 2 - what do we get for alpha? 10.3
